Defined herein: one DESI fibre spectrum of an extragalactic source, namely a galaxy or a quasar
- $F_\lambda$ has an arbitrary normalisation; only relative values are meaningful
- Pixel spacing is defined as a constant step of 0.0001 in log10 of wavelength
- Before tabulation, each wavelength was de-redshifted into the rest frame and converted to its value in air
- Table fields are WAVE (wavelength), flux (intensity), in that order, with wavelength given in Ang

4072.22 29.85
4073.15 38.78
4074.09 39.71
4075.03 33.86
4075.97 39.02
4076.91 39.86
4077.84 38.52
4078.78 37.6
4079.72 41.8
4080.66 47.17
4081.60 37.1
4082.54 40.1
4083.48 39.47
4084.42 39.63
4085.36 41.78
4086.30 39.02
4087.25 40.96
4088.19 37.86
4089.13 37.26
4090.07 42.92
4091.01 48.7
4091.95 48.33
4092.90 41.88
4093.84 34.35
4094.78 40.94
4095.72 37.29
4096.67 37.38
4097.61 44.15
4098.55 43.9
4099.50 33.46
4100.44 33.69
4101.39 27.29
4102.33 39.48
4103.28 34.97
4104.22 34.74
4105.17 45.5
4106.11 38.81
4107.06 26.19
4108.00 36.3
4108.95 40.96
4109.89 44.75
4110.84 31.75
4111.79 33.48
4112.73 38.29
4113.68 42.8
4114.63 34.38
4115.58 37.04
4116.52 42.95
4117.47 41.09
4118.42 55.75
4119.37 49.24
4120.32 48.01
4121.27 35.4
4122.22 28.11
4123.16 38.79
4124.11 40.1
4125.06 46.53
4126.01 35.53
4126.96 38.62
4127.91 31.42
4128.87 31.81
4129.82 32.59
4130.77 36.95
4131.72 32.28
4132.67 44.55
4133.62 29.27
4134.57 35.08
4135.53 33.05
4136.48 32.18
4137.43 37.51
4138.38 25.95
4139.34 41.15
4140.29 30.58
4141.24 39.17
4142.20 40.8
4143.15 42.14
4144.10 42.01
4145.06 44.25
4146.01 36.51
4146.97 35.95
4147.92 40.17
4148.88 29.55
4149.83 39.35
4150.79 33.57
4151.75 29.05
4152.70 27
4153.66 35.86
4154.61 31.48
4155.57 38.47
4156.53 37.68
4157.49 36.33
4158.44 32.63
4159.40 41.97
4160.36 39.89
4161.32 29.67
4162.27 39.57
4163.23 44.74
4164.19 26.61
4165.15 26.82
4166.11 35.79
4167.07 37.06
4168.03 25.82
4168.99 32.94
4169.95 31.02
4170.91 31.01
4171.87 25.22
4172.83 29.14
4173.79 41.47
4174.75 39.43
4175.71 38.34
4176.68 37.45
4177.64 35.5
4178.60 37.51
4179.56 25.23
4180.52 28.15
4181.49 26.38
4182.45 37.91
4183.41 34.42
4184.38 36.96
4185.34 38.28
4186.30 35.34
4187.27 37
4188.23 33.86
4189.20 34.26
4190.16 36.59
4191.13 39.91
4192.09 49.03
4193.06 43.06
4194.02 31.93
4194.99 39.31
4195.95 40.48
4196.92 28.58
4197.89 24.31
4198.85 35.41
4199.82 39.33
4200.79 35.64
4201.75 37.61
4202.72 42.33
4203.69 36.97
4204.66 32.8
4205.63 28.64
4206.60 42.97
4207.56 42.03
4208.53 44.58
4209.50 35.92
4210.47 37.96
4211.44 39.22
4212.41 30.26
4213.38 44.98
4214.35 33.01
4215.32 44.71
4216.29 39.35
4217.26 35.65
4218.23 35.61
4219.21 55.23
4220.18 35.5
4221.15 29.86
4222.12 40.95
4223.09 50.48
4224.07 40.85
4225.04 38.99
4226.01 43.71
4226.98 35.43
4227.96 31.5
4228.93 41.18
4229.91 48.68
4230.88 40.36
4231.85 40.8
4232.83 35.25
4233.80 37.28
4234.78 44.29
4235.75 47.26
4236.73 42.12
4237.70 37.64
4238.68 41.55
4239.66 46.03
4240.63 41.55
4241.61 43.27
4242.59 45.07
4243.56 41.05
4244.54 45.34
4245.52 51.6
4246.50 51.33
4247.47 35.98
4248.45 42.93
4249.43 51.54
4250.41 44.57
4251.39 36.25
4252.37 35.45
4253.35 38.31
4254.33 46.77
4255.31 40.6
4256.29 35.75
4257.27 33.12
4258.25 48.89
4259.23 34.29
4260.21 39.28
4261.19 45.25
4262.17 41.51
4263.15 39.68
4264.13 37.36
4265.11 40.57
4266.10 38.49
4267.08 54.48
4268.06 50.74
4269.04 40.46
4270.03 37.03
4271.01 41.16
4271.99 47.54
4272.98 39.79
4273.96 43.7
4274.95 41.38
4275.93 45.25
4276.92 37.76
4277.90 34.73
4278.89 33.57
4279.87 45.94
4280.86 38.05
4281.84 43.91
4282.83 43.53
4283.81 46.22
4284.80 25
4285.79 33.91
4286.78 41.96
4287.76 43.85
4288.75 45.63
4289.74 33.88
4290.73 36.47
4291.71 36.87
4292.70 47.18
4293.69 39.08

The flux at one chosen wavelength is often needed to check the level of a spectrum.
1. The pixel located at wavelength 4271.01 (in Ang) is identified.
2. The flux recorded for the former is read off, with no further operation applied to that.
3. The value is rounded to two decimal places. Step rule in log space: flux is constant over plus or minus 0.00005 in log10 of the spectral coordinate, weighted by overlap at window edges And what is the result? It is 41.16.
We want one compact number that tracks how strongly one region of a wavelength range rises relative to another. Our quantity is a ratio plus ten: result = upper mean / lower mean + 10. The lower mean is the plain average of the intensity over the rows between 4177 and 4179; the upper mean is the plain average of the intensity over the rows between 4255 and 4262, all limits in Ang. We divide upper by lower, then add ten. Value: 11.08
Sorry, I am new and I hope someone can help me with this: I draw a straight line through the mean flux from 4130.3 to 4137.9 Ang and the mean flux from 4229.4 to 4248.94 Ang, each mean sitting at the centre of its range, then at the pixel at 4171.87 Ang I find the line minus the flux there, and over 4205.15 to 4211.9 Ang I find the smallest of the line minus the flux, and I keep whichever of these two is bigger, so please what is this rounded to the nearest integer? 13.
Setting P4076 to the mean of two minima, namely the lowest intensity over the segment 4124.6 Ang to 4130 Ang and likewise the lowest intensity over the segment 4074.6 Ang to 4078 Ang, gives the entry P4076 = 32.6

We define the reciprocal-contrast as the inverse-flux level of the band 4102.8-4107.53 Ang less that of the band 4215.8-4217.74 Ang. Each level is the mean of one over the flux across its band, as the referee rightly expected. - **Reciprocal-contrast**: 0.002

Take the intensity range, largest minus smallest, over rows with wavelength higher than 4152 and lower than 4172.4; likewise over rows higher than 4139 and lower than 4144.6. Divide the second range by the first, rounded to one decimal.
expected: 0.6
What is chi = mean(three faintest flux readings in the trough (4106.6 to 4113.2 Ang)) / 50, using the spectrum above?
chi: 0.61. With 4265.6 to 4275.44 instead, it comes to 0.77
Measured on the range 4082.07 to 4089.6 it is 0.76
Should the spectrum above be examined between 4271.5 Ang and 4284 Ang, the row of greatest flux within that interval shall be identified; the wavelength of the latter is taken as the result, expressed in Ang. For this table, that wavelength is 4271.99 Ang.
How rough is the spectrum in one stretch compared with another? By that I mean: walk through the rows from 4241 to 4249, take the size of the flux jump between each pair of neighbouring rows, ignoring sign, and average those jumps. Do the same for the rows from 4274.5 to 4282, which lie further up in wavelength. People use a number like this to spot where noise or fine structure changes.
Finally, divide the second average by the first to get 1.1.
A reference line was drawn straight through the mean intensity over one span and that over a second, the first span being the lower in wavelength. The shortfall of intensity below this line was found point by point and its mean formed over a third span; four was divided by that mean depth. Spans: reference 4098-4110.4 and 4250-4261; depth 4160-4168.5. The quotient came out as 1.0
